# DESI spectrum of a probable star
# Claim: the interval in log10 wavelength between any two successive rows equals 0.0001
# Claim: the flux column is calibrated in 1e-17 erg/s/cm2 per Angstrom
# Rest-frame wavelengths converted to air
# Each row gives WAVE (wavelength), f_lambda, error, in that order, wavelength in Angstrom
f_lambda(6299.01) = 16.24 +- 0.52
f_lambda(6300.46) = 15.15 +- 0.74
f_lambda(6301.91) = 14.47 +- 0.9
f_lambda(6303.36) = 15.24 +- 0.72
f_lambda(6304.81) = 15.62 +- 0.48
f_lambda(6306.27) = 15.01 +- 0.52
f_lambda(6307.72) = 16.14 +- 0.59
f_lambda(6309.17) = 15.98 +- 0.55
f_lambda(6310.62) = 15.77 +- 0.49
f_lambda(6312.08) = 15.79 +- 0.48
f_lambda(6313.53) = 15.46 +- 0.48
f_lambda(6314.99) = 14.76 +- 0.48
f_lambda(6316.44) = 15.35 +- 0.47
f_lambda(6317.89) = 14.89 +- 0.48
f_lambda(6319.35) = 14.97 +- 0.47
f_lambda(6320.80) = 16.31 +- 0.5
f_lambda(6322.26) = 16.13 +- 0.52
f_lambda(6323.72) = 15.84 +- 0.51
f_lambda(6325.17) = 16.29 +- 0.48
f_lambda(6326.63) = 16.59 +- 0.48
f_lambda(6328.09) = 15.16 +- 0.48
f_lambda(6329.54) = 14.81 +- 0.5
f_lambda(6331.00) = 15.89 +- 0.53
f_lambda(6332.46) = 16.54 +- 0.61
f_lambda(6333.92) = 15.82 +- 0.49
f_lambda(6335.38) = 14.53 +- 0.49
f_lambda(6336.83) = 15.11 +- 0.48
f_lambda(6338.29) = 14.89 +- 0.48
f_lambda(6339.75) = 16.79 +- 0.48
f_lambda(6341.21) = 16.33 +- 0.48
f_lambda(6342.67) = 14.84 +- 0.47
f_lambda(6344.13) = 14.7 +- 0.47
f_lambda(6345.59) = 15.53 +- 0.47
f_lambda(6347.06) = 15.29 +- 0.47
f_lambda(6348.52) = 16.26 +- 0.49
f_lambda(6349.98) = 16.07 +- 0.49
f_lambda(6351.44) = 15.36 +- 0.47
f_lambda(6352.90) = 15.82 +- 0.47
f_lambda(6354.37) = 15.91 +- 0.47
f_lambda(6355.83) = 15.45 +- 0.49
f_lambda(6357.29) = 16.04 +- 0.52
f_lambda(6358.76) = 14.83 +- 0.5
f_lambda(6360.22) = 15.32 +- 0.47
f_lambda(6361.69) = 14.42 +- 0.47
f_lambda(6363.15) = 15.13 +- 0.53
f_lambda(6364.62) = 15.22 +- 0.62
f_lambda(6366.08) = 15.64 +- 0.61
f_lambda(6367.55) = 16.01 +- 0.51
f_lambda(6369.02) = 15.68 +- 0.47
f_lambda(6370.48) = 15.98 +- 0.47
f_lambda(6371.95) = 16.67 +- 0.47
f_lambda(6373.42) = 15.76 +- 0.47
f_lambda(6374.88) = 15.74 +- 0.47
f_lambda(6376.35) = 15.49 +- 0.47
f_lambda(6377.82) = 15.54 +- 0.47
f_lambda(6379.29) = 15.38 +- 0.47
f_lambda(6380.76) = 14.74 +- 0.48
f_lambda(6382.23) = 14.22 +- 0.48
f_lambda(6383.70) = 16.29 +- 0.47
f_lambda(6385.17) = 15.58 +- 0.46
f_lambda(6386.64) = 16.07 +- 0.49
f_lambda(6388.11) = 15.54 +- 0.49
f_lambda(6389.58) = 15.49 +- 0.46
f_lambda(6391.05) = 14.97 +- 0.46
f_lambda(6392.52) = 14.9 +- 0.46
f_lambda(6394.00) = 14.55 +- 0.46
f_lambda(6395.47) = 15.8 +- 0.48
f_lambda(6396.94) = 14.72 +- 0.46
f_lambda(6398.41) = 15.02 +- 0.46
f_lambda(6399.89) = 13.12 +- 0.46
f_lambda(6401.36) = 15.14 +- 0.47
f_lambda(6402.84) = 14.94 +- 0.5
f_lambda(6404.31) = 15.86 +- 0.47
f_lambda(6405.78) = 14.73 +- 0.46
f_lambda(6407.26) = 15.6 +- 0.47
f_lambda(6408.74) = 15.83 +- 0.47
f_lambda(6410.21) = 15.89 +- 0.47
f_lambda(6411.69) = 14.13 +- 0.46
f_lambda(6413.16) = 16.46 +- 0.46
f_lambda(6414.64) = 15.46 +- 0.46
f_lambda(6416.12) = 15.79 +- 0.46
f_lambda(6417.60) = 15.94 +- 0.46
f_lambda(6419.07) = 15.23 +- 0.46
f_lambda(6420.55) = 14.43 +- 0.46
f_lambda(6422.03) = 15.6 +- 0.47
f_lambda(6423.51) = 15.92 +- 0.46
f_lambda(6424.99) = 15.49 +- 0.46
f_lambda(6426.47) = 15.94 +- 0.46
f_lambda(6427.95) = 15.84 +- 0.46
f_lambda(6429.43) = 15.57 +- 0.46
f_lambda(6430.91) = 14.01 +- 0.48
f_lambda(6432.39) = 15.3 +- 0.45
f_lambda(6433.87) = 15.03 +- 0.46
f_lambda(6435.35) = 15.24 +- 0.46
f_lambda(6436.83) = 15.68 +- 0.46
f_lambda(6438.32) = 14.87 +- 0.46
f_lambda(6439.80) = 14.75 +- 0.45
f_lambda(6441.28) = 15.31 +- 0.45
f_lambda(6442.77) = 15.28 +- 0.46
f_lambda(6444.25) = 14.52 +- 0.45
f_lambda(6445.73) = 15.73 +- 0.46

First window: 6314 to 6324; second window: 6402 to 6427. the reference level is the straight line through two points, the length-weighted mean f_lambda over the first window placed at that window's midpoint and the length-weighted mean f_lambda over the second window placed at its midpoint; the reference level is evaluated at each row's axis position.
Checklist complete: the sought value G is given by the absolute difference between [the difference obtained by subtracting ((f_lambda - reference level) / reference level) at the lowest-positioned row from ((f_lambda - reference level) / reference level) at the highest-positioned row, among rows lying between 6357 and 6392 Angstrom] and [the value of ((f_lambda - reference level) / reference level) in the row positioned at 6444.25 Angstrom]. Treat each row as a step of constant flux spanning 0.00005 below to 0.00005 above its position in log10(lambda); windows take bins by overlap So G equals 0.007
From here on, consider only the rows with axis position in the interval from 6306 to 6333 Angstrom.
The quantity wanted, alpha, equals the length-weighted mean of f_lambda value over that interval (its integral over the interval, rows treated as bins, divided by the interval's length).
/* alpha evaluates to 15.7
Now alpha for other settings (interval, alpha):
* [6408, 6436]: 15.4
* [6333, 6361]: 15.5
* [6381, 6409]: 15.2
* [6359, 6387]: 15.5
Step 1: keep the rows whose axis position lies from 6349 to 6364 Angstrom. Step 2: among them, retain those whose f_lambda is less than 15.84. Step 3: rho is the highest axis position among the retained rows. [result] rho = 6363.15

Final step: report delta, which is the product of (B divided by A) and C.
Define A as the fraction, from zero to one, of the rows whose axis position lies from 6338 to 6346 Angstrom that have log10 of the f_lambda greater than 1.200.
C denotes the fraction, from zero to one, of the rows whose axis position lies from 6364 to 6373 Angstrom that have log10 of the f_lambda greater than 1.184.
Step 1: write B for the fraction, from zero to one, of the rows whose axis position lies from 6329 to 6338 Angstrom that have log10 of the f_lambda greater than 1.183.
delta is 1.25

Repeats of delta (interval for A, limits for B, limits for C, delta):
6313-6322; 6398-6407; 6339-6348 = 0.67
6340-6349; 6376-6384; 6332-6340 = 1.00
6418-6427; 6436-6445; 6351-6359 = 1.25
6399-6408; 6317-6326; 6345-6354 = 4.00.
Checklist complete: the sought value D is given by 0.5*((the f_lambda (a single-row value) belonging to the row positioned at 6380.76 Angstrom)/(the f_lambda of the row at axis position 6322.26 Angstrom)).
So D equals 0.457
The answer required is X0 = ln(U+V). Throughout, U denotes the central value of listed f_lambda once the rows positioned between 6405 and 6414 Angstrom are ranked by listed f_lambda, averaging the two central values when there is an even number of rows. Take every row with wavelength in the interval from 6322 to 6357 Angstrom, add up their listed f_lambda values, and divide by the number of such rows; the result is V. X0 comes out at 3.45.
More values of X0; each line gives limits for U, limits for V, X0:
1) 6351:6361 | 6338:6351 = 3.44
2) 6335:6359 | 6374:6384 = 3.43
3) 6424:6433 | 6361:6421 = 3.43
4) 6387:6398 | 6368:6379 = 3.43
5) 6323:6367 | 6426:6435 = 3.43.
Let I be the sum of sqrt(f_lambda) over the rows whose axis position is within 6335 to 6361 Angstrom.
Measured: 70.9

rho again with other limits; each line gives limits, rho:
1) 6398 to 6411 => 6408.74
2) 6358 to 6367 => 6366.08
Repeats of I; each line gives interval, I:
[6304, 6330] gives 71.1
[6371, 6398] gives 70.7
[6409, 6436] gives 70.6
